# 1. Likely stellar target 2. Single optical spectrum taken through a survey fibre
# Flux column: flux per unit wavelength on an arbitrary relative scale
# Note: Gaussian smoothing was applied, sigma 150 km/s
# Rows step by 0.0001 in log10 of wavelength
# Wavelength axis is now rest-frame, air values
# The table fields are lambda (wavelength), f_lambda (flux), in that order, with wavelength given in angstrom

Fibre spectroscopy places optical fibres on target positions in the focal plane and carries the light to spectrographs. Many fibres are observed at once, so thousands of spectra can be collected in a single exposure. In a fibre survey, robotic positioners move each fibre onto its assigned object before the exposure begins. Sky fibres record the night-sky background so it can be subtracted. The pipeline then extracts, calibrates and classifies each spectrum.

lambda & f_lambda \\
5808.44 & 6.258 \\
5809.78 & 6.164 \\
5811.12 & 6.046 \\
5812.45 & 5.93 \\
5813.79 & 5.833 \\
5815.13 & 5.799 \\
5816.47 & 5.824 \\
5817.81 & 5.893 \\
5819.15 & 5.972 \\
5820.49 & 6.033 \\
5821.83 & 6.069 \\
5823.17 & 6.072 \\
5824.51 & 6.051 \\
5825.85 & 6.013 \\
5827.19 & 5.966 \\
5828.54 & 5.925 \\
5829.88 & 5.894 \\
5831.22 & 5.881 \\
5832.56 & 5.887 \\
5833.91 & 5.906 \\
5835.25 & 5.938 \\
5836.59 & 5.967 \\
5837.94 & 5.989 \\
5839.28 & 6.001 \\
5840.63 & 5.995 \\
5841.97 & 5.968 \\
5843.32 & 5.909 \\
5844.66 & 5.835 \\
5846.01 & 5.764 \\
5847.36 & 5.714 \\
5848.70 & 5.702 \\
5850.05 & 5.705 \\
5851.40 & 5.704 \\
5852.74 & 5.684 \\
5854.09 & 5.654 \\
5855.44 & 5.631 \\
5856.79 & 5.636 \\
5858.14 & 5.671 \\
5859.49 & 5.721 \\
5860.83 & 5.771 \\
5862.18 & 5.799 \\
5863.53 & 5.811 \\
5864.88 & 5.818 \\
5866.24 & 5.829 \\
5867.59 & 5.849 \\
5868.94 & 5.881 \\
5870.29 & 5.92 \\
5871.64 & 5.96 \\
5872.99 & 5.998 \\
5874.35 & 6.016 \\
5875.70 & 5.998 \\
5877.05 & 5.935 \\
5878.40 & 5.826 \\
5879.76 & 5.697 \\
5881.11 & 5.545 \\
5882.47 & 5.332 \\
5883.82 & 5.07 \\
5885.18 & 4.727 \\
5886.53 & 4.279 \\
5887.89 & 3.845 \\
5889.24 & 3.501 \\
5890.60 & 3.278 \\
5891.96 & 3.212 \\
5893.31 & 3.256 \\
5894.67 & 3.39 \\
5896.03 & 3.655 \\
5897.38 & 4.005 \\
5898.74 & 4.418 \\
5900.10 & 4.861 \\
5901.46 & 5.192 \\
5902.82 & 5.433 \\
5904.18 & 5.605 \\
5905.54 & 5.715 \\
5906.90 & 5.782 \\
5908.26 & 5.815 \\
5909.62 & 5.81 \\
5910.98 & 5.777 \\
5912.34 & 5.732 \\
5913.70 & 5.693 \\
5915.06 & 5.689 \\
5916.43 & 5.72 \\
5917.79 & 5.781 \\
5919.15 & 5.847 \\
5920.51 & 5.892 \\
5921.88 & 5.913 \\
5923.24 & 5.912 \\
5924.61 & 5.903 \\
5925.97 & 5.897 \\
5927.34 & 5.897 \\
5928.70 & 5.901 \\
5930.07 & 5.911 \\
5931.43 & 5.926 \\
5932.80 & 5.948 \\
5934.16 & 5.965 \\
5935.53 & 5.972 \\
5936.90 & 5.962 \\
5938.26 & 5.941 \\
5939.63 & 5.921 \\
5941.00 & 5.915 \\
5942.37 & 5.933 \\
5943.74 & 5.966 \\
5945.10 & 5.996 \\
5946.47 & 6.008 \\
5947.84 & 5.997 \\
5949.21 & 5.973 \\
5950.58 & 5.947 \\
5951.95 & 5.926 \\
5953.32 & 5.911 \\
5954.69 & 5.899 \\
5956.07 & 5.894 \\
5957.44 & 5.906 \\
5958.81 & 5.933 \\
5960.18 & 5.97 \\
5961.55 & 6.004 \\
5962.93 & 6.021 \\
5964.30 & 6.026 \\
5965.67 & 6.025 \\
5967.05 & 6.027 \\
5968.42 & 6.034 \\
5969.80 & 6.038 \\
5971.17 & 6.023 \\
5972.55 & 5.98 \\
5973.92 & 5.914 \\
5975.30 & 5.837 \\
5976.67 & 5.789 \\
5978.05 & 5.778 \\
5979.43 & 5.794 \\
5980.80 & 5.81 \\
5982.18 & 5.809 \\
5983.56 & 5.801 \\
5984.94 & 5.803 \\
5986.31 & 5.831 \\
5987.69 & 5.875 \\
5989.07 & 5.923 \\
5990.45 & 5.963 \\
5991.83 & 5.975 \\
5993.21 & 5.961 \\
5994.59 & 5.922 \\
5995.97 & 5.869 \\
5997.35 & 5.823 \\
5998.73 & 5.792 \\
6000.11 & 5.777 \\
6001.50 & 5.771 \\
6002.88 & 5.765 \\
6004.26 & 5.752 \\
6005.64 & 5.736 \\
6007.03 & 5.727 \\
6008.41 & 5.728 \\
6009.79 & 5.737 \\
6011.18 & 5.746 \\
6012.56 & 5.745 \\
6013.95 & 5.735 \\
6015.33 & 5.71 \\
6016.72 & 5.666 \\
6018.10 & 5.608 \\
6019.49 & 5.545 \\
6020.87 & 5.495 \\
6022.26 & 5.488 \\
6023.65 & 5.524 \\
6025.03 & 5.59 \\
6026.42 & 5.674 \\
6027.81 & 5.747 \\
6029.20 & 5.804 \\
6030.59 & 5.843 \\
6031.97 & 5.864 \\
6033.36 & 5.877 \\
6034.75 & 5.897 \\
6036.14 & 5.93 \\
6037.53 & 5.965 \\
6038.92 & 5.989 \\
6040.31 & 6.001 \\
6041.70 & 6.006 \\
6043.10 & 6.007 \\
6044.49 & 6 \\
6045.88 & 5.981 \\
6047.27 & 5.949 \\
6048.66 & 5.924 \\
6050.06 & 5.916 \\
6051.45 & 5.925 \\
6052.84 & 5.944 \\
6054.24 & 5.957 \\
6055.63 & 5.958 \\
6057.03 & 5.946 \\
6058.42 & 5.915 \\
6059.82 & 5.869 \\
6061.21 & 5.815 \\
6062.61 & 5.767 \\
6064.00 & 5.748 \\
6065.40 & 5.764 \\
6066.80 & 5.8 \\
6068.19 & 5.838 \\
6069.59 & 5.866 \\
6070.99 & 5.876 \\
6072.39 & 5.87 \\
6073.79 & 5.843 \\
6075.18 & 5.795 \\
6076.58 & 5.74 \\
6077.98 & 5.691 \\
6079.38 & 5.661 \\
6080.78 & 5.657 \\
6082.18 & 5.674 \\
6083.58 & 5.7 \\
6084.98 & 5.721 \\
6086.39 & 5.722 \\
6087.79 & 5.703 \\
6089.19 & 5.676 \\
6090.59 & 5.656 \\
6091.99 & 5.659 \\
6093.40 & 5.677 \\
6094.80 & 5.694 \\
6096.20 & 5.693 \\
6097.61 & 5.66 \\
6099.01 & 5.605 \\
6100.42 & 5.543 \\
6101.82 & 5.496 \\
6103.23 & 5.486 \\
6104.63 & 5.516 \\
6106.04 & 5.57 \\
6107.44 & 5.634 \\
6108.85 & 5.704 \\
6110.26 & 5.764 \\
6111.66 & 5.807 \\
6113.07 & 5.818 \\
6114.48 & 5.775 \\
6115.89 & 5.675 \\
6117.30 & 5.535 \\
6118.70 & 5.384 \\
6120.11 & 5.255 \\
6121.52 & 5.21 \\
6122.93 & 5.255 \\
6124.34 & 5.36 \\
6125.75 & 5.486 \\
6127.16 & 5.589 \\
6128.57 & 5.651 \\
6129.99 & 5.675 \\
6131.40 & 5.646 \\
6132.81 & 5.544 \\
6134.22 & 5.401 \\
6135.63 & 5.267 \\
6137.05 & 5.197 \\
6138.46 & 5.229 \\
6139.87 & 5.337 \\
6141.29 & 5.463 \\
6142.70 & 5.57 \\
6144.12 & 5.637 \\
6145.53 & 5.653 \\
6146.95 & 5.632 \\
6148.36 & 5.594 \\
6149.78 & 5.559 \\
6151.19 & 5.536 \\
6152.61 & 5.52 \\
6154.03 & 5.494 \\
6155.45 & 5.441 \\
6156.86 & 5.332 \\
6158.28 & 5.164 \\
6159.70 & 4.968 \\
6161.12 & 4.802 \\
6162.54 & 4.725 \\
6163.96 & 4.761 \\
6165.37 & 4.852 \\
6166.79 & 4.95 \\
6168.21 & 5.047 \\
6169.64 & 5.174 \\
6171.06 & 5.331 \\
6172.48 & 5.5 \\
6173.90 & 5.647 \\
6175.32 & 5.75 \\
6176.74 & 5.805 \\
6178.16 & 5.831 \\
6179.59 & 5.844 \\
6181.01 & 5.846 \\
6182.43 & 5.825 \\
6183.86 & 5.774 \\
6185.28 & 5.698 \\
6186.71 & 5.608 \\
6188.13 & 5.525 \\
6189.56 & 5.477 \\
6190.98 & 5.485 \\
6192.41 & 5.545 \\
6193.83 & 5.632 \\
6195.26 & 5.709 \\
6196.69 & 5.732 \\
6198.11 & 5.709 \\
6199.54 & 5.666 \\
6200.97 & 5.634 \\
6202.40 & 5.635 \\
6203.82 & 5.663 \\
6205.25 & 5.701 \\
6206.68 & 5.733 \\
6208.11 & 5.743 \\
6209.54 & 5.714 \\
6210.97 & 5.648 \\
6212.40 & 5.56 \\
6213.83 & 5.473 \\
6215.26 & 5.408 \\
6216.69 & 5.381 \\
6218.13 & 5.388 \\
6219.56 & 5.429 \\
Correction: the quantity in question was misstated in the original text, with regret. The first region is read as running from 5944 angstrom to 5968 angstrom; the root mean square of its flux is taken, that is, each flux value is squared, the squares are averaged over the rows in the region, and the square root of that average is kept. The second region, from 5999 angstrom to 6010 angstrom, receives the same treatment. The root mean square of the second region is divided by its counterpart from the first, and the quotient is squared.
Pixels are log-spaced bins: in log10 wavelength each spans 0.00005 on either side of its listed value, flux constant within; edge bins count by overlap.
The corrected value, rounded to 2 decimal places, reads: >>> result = 0.93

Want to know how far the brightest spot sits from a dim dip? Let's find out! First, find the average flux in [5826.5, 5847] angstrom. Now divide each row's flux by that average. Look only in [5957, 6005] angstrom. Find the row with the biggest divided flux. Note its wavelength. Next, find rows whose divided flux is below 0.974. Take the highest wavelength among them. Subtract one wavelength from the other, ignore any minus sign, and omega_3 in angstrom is 34.5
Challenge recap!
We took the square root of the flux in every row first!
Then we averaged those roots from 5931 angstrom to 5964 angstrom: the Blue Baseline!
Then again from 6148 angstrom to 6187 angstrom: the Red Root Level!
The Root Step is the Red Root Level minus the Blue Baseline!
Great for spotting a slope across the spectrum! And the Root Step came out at -0.12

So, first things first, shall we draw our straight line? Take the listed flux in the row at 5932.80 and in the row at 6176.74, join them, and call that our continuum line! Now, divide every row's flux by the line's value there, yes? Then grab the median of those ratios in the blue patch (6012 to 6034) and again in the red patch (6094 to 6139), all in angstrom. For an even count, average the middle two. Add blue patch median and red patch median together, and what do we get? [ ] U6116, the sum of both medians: 1.92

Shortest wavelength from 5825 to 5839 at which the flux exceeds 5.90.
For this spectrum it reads 5825.85 angstrom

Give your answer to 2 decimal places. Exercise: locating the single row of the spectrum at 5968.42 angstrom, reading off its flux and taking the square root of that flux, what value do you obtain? 2.46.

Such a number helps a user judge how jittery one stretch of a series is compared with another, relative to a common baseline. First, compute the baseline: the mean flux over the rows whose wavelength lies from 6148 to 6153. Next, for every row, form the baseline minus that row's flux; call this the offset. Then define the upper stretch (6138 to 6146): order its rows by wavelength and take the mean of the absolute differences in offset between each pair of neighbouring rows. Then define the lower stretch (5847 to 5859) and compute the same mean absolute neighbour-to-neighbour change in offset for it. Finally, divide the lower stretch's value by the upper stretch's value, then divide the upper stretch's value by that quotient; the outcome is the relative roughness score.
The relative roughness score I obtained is 0.45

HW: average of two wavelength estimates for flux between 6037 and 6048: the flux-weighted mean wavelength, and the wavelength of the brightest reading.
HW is 6042.7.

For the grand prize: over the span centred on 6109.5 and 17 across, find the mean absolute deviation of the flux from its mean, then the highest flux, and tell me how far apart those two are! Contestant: 5.71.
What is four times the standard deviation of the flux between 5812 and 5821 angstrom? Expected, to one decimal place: 0.3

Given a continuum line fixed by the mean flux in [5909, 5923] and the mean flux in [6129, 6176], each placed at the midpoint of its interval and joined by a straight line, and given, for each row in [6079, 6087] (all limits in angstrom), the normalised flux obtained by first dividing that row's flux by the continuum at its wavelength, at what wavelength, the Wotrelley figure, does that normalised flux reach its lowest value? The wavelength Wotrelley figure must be 6080.78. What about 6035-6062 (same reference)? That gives 6061.21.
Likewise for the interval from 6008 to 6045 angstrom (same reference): 6022.26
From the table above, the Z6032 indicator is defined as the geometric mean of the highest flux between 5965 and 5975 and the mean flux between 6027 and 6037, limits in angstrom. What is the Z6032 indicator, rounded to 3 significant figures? 5.94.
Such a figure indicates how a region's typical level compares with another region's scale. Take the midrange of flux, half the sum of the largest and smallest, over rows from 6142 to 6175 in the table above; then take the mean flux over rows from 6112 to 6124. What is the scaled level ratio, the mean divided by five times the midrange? 0.212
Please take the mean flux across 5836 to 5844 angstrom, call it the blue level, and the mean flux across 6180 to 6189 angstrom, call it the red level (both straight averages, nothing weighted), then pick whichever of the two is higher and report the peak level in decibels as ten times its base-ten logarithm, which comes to 7.76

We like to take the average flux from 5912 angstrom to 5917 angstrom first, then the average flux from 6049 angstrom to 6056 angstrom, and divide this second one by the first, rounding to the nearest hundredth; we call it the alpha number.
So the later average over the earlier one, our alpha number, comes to 1.04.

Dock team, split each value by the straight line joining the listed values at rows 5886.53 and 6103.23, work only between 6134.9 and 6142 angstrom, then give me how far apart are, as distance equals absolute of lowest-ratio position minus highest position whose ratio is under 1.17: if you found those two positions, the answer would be 4.2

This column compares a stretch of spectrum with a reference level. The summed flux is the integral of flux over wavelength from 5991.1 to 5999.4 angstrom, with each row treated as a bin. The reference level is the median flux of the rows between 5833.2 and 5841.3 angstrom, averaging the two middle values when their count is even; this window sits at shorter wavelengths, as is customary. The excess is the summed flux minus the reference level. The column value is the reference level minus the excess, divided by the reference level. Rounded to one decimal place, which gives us -6.2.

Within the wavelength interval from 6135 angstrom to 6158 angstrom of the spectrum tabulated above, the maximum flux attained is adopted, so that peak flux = 5.653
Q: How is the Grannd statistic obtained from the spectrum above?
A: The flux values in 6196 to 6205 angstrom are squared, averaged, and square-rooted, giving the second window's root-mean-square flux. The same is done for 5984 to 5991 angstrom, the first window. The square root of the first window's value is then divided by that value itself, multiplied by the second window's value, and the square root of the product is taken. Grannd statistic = 1.53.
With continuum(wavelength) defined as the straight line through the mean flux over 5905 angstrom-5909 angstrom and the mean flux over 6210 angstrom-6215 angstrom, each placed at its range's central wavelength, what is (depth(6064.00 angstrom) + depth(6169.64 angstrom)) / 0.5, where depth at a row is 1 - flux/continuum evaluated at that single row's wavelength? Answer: 0.12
